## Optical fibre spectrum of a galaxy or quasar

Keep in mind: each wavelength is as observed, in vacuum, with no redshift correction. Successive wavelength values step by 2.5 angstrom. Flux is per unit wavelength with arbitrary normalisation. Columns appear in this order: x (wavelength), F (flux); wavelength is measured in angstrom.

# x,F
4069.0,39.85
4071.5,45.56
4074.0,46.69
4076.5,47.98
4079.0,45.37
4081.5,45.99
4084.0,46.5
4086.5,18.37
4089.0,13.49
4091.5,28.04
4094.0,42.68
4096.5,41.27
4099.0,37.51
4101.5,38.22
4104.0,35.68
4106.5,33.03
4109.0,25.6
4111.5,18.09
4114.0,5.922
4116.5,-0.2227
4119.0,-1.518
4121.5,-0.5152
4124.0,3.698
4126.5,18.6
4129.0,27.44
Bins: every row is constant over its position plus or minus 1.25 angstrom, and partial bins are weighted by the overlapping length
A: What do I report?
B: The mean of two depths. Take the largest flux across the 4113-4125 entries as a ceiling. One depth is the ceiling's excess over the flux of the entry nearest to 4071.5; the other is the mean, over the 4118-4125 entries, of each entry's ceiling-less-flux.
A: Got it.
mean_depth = -17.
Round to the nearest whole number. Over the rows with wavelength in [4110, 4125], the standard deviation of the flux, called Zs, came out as 7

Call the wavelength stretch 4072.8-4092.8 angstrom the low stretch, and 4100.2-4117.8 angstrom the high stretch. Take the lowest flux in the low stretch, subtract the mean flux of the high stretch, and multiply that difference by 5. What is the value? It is -44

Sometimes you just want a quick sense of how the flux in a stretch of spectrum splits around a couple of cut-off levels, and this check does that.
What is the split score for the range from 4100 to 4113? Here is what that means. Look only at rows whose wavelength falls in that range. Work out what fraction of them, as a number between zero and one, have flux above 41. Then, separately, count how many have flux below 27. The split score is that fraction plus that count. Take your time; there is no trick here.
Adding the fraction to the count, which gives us 2.0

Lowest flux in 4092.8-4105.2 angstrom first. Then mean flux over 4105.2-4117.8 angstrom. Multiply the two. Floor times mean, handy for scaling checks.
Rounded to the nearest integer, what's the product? 588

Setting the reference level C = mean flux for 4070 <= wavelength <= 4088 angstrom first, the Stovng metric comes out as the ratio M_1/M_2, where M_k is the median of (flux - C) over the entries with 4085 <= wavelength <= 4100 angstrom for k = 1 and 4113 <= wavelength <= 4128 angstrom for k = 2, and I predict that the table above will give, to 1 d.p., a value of 0.2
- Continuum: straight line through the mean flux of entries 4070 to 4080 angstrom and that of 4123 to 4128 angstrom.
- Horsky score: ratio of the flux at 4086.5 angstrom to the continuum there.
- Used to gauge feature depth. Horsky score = 0.48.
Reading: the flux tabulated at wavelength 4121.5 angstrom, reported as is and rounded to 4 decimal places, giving -0.5152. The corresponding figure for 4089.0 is 13.4900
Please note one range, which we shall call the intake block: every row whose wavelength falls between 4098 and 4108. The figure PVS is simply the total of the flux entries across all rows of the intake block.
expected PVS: 144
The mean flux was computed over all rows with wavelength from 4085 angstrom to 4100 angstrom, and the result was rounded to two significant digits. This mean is 30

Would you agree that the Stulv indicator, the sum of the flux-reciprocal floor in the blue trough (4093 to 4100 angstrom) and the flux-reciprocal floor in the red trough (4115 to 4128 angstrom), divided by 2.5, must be -1.8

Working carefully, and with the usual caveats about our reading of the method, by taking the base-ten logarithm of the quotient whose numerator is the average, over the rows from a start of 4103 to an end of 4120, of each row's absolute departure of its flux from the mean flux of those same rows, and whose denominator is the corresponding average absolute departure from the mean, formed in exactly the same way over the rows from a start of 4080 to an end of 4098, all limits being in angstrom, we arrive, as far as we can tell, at 0.04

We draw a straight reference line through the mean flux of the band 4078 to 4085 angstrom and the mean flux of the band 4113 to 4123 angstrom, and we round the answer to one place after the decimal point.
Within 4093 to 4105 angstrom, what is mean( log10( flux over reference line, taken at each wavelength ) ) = 0.2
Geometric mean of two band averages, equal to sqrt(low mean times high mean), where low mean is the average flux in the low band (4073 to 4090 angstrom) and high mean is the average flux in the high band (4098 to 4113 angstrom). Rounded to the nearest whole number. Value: 34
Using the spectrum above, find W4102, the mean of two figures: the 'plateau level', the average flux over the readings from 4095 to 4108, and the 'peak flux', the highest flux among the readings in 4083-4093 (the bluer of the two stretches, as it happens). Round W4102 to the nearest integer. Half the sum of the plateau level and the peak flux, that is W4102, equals 42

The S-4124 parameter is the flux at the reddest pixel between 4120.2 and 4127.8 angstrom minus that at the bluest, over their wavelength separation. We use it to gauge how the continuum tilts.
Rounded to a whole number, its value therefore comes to 4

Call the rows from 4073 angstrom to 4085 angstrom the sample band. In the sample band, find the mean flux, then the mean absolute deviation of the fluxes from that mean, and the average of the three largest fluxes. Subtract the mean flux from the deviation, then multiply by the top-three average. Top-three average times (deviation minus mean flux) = -2157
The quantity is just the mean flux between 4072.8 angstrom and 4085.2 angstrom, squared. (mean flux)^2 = 2163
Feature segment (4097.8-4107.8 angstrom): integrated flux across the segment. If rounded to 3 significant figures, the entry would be 361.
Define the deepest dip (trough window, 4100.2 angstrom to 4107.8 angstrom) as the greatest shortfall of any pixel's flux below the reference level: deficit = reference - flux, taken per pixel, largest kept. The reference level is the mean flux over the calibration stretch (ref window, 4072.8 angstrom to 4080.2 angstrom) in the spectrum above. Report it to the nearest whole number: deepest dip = 14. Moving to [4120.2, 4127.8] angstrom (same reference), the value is 47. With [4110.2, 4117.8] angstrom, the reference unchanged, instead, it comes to 47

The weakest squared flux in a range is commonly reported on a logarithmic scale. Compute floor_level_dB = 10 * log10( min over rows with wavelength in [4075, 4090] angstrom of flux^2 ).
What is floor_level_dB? 23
